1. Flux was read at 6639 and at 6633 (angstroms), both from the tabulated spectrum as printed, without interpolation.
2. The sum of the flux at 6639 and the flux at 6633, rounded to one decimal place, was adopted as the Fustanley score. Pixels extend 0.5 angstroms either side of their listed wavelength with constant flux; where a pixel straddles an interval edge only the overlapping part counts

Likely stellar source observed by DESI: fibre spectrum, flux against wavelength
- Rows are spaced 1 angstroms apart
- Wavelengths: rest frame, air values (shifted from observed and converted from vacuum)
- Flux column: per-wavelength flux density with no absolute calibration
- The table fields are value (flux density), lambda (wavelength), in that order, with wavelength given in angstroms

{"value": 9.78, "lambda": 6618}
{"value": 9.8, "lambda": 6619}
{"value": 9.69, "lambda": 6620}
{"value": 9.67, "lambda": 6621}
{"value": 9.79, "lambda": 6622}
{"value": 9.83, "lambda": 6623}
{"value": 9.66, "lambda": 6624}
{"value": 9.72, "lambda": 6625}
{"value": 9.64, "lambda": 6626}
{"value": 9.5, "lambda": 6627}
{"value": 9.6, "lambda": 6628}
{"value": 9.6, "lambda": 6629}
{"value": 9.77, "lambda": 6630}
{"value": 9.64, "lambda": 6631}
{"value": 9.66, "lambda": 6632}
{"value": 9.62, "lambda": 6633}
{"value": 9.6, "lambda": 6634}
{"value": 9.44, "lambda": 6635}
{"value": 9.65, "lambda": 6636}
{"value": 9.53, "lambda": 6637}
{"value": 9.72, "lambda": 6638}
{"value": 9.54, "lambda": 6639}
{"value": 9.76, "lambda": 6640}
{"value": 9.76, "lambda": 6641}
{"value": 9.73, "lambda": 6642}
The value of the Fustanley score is 19.2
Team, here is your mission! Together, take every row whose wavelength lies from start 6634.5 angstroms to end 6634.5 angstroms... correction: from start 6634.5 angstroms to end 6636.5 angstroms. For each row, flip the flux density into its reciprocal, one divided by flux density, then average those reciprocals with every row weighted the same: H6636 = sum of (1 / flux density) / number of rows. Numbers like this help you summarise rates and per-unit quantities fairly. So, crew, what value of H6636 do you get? 0.105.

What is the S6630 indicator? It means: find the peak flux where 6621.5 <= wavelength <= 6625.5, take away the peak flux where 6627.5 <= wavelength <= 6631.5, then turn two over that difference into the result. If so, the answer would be 33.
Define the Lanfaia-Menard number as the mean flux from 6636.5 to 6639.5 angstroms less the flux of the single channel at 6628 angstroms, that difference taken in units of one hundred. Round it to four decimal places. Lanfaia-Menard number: 0.0000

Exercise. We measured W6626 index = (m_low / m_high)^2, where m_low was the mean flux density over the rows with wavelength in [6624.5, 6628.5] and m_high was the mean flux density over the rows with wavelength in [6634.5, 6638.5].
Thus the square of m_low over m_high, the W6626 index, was 1.01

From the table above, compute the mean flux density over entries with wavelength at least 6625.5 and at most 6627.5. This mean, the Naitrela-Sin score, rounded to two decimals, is 9.57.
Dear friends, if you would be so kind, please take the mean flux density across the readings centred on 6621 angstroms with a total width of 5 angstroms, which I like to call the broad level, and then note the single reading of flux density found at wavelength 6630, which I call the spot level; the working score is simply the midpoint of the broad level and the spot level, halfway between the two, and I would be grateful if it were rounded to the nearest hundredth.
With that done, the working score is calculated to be 9.76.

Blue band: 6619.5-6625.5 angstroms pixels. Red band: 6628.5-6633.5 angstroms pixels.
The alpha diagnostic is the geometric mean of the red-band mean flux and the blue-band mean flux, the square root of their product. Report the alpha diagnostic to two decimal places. 9.69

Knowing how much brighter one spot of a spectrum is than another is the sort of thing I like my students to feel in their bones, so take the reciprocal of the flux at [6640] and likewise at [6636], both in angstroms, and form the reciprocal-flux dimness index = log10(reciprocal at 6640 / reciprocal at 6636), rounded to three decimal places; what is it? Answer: -0.005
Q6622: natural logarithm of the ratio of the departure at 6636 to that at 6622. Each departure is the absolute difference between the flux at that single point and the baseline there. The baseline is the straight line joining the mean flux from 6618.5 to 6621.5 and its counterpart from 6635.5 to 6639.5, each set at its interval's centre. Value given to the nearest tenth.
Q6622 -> -1.0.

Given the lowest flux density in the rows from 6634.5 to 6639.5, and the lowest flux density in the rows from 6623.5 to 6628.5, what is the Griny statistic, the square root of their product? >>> 9.47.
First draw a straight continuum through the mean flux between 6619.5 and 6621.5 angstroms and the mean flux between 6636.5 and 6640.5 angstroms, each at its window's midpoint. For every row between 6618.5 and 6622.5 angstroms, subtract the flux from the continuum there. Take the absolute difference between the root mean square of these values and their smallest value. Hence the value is 0.20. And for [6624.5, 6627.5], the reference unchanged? 0.15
